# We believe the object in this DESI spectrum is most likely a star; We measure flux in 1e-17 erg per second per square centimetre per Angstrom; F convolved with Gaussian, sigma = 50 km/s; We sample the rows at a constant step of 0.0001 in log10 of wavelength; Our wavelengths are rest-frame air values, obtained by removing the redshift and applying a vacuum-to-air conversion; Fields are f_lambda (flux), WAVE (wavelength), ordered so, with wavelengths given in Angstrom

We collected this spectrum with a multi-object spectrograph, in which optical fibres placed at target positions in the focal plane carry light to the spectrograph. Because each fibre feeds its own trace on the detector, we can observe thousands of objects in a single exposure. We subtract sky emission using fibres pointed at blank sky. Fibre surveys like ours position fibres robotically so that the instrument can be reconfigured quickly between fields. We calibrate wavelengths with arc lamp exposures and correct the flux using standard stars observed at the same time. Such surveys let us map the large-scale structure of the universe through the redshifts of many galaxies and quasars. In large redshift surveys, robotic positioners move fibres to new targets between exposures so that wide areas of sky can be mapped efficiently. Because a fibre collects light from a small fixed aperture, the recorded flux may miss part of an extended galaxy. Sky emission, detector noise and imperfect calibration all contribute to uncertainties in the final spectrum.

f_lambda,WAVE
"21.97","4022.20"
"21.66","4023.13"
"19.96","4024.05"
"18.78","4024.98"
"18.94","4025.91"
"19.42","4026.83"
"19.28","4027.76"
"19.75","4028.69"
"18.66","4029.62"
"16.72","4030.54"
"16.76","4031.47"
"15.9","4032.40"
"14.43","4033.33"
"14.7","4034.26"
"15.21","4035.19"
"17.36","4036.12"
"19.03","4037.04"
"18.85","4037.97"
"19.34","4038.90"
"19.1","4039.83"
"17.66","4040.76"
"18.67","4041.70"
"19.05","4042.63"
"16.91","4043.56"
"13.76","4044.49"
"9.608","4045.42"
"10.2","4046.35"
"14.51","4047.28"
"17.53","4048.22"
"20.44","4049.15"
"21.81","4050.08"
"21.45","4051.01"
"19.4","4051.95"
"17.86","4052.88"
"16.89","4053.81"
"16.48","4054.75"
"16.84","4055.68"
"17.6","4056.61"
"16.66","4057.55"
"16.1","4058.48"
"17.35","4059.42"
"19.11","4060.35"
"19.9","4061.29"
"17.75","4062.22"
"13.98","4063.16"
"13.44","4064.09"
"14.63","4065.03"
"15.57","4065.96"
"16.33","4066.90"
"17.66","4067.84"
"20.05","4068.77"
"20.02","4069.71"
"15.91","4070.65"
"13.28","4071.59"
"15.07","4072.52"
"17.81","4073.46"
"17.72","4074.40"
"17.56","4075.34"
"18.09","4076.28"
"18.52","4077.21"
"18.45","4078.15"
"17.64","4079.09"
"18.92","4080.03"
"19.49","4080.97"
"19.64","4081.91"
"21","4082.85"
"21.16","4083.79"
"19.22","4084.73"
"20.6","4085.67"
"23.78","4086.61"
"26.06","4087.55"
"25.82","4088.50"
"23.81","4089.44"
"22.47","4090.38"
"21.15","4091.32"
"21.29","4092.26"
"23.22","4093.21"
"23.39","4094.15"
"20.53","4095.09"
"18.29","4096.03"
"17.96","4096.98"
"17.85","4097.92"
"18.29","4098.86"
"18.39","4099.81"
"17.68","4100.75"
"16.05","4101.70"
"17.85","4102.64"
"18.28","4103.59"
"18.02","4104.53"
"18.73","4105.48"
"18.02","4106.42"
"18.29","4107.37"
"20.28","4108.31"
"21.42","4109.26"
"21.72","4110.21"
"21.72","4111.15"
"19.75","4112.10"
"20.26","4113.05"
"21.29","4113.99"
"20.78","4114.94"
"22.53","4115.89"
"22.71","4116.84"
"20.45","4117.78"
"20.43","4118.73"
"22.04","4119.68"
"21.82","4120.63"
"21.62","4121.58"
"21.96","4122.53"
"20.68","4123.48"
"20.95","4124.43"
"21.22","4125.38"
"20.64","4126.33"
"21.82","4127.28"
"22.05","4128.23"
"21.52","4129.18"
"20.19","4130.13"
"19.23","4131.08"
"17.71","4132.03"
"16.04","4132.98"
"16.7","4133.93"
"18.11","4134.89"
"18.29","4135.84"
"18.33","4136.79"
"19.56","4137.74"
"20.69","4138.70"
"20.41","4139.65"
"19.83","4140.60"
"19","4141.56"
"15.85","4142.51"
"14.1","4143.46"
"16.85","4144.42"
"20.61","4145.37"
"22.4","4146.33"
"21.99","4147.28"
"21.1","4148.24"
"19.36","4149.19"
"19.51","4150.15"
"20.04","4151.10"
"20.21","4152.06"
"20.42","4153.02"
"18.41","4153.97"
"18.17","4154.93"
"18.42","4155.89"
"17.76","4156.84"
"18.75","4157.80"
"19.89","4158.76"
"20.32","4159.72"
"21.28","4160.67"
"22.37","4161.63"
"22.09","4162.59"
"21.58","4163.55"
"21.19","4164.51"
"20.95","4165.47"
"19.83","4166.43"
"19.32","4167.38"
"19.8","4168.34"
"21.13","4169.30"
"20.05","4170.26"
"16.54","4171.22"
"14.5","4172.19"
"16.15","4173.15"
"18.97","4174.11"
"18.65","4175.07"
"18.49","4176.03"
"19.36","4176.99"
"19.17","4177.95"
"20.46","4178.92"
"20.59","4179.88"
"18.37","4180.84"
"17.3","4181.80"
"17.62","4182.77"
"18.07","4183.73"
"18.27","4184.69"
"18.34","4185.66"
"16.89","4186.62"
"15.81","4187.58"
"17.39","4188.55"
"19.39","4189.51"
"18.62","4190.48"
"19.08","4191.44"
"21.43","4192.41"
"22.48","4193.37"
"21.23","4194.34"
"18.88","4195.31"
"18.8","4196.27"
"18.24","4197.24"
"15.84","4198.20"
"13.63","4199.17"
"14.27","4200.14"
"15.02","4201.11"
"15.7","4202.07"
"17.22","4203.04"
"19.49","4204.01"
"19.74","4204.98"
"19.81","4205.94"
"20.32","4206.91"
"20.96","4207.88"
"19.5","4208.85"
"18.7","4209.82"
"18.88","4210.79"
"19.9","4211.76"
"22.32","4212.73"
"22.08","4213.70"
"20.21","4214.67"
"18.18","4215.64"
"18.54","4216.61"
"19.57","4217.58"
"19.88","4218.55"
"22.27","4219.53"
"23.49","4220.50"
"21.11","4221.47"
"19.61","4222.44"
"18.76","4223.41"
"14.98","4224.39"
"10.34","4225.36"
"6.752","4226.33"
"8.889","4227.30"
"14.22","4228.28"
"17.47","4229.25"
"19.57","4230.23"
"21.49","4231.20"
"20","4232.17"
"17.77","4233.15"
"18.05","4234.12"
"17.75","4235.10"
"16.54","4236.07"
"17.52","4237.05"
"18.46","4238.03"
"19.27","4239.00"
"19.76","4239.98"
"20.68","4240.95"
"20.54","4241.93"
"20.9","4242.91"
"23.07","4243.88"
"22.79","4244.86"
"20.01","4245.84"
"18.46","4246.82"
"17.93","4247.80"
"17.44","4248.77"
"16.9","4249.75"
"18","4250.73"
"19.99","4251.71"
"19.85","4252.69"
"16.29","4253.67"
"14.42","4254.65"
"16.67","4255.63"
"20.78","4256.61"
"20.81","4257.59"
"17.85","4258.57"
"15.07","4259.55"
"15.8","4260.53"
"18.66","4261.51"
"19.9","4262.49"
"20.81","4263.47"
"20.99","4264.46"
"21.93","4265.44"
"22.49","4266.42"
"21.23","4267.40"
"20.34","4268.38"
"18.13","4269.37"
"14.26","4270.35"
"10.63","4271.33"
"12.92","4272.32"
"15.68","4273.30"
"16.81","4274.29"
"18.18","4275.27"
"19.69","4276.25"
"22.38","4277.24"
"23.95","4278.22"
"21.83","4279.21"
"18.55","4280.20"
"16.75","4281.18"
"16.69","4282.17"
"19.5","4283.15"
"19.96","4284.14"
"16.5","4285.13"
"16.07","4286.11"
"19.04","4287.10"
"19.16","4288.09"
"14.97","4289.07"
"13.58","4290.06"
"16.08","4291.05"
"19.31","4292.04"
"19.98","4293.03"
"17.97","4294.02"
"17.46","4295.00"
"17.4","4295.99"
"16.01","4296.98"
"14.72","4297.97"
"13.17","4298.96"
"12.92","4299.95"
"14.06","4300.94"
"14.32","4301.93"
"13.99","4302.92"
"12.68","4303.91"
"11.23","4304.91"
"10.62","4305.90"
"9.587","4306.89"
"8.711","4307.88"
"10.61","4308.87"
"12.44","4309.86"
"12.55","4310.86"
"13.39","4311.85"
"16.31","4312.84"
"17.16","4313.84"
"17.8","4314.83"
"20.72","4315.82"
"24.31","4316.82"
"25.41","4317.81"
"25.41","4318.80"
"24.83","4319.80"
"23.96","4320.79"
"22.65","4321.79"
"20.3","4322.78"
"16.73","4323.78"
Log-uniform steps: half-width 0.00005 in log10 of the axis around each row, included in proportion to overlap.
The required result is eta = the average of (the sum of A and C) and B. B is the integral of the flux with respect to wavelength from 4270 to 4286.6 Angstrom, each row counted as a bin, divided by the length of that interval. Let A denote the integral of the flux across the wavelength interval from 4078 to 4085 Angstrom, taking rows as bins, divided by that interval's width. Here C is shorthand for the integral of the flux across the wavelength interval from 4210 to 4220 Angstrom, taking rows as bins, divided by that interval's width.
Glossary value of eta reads 28.7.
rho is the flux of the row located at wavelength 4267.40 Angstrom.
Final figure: 21.23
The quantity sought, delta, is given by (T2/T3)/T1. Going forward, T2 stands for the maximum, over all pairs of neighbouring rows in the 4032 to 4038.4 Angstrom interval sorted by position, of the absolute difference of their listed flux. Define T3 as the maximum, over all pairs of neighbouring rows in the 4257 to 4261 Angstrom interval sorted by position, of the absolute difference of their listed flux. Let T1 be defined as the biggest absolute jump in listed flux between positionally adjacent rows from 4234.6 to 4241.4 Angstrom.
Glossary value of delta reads 0.6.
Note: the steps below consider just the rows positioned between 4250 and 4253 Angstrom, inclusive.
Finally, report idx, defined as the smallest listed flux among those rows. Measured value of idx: 18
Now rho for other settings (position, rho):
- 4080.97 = 19.49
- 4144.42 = 16.85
